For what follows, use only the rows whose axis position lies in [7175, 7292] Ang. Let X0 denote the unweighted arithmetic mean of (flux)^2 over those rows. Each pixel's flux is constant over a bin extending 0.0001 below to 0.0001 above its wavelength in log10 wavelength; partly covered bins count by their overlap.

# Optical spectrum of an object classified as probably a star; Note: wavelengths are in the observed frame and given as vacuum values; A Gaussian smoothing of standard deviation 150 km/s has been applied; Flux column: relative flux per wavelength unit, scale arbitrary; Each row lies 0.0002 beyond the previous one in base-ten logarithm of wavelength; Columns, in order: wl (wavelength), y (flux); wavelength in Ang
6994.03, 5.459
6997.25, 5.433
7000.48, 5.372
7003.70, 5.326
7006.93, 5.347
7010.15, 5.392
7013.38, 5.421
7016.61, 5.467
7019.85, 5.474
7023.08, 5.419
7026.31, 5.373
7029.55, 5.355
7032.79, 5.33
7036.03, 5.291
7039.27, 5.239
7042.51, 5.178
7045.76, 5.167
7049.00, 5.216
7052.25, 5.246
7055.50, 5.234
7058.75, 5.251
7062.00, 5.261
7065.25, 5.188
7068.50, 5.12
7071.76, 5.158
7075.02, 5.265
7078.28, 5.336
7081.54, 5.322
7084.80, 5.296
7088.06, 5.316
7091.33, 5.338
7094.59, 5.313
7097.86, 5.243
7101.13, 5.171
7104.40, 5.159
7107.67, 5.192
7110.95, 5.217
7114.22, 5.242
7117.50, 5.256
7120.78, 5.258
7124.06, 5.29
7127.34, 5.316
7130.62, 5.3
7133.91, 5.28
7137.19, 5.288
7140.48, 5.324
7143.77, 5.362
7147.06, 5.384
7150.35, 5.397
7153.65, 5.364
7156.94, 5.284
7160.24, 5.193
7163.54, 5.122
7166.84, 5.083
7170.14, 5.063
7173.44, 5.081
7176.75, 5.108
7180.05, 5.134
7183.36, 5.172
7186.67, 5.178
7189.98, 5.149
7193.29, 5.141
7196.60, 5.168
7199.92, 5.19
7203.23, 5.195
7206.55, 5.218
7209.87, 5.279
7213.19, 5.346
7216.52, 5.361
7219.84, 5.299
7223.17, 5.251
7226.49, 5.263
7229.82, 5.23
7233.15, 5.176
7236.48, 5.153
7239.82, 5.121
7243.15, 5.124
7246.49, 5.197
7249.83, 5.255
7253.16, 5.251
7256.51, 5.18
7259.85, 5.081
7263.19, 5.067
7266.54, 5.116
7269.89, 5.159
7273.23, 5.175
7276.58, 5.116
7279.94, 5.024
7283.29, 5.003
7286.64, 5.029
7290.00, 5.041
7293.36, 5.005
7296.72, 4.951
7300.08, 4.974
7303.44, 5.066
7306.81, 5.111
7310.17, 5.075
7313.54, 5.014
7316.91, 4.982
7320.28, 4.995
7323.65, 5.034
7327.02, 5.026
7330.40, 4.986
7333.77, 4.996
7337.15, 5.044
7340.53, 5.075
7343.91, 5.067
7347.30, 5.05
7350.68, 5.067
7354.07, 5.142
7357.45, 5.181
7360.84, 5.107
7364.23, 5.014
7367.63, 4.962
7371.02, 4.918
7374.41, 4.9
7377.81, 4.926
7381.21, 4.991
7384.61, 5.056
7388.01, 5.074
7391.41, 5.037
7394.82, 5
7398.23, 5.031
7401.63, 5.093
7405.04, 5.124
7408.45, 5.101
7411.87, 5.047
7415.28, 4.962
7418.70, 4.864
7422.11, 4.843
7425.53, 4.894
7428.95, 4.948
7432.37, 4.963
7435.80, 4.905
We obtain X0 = 26.7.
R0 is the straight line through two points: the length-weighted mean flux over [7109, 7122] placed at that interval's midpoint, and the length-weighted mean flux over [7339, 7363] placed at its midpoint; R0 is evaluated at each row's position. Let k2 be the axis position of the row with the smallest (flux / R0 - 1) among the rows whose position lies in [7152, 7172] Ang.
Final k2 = 7170.14 Ang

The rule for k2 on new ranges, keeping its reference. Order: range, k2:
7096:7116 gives 7104.40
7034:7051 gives 7045.76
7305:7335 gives 7316.91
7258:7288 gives 7283.29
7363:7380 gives 7374.41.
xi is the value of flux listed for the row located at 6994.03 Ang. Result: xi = 5.459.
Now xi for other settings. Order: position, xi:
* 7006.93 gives 5.347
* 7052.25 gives 5.246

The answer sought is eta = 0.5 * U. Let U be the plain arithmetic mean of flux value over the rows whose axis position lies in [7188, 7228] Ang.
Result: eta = 2.62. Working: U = 5.24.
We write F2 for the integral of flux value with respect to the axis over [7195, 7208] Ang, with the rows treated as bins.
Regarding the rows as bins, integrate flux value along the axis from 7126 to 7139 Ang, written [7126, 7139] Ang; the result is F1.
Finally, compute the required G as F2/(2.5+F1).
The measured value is 0.946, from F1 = 68.9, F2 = 67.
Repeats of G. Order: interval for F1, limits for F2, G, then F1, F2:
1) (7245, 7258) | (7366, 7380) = 0.981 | 67.9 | 69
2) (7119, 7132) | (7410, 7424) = 0.968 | 68.8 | 69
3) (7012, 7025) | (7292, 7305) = 0.887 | 70.8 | 65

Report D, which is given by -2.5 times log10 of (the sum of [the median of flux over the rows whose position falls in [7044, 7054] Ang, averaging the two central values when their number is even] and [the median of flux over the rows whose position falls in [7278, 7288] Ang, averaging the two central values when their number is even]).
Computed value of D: -2.53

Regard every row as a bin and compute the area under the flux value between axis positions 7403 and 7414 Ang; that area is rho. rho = 55.9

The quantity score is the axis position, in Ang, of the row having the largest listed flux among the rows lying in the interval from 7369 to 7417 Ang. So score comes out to 7405.04 Ang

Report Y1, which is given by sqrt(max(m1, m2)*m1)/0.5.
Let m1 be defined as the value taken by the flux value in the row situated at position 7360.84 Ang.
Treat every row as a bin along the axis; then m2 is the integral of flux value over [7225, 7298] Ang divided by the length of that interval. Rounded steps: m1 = 5.107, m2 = 5.12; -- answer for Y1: 10.2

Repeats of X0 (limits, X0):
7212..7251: 27.4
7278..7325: 25.2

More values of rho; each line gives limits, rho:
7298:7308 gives 50.4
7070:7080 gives 52.5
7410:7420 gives 49.6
